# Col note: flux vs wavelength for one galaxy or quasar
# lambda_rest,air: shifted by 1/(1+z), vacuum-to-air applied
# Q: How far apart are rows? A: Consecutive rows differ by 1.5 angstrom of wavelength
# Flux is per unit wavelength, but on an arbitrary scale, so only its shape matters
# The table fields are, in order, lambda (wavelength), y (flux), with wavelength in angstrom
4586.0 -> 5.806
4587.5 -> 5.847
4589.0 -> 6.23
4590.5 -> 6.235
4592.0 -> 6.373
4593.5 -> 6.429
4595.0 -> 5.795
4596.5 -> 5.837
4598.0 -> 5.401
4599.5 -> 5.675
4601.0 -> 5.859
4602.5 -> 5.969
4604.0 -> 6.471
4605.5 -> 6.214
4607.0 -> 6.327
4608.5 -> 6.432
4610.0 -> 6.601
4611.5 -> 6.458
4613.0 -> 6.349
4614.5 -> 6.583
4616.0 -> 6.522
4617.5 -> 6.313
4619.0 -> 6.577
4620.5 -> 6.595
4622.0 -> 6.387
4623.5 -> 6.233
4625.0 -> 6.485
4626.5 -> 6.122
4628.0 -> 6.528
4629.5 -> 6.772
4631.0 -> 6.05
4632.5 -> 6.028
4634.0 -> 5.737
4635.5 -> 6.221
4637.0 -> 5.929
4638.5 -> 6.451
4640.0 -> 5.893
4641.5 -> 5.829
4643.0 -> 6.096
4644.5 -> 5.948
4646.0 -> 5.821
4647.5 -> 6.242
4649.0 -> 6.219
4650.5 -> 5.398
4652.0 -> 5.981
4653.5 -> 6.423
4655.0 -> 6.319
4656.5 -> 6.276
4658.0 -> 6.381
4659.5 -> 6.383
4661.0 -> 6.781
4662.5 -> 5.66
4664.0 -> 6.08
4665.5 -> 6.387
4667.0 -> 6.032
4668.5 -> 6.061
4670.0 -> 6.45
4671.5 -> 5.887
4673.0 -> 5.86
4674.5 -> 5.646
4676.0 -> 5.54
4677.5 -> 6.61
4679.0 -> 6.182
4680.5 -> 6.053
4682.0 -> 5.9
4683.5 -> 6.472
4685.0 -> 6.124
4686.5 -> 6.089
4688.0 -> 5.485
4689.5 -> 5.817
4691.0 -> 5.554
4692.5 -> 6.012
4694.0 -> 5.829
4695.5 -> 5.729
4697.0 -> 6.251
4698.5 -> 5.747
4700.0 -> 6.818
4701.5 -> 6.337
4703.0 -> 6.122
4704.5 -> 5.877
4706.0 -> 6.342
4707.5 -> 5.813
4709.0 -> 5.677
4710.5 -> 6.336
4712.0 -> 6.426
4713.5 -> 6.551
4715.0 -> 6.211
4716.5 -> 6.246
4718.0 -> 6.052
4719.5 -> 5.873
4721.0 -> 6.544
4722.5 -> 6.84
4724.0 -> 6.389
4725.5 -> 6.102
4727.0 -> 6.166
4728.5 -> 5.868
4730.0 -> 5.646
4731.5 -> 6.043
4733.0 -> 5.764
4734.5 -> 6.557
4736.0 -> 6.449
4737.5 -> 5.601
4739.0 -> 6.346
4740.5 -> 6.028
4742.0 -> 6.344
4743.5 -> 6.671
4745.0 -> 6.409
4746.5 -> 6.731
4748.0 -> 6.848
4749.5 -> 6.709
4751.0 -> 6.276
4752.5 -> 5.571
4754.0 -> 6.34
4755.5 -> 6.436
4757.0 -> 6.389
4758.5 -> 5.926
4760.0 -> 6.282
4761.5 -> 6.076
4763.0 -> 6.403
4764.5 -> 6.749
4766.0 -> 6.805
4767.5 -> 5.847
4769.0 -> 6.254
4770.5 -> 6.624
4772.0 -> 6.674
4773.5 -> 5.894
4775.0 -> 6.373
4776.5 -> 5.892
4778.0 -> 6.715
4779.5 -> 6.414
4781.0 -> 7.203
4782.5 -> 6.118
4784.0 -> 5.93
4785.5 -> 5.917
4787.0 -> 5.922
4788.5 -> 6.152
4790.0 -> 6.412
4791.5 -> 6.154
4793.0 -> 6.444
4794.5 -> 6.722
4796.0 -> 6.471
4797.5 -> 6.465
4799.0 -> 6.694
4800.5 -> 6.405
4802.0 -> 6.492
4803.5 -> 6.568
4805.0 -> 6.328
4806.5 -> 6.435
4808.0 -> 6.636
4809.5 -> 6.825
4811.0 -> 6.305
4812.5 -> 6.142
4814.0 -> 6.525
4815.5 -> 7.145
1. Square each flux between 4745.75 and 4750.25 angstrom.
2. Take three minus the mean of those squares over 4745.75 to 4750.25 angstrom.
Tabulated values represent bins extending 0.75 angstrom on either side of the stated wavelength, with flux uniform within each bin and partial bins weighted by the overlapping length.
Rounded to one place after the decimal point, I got -42.7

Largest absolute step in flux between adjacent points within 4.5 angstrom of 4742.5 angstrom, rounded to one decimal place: 0.3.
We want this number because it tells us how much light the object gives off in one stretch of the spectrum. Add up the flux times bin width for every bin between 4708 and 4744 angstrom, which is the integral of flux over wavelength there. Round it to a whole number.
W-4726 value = 223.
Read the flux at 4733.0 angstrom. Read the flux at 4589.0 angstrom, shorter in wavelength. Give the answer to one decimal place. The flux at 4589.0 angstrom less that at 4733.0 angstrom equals 0.5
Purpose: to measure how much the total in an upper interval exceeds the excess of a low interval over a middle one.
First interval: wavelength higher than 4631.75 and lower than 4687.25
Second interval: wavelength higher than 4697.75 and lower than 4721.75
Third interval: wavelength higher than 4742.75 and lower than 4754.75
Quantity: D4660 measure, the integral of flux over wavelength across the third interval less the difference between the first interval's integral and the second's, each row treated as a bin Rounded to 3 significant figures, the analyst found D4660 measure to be -112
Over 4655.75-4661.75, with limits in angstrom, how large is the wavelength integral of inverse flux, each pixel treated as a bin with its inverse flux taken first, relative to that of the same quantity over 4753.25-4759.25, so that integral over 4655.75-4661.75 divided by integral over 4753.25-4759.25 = 0.97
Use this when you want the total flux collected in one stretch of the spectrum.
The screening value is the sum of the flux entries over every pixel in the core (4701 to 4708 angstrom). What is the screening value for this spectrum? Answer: 30.5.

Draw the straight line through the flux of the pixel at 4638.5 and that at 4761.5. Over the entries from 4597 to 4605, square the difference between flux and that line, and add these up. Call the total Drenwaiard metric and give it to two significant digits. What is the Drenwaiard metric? 3.0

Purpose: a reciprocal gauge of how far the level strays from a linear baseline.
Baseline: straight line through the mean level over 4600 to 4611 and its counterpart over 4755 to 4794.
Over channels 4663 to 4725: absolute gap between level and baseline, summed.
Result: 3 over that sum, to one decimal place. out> 0.2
